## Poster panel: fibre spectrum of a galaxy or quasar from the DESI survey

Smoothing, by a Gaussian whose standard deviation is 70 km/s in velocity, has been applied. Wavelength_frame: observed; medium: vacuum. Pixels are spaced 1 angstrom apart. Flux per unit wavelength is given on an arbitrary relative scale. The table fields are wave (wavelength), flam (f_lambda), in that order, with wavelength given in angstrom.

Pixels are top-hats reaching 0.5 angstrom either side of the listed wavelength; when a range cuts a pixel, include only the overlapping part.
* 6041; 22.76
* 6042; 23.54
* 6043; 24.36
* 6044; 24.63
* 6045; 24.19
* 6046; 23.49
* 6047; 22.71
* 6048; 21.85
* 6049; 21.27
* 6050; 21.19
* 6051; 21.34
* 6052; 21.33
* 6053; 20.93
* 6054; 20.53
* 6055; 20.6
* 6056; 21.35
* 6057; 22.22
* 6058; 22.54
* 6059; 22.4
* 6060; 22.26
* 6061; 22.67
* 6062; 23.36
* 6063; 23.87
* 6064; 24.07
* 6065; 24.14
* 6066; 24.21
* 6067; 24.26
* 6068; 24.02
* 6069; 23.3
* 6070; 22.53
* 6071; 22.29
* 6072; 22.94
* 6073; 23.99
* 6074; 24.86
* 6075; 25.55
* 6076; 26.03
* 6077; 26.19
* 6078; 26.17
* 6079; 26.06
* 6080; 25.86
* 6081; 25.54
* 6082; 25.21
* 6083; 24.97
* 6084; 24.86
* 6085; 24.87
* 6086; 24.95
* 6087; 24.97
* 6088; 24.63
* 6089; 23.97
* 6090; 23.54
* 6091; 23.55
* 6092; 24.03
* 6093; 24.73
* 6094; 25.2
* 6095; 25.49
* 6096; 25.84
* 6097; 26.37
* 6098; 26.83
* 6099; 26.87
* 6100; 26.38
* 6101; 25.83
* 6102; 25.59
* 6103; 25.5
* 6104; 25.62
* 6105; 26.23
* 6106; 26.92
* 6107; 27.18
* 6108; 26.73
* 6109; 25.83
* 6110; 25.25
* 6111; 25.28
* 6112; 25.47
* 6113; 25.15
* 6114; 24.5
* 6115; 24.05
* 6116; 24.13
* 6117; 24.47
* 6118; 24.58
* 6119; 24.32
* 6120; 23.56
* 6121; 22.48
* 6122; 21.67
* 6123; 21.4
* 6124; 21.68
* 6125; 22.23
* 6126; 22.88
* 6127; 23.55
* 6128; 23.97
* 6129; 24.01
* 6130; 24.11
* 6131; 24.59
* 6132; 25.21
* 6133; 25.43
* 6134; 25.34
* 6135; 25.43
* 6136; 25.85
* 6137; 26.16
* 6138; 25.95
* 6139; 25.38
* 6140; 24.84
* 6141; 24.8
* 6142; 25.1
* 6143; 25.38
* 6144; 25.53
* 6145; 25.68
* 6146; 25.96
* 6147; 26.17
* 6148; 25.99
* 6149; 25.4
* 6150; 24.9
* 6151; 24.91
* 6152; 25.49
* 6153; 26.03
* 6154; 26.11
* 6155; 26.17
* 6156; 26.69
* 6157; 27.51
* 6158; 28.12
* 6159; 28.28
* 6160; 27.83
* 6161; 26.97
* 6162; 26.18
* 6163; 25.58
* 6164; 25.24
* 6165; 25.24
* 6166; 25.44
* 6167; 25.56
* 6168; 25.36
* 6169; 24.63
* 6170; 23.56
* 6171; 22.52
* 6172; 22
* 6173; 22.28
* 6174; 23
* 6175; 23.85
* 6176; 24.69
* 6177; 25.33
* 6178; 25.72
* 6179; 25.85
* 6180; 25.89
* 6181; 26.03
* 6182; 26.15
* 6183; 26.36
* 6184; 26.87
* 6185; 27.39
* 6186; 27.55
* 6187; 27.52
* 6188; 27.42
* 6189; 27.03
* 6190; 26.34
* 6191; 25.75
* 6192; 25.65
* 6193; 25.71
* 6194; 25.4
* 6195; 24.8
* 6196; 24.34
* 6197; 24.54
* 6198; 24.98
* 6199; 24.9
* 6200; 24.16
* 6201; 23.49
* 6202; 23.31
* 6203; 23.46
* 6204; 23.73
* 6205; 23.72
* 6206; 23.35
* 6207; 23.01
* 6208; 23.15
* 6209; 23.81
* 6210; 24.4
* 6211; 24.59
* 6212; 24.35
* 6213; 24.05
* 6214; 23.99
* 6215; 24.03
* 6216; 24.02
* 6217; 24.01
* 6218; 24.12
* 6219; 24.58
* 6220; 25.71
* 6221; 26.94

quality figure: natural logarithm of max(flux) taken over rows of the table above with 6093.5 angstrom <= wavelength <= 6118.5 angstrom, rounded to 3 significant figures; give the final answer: 3.30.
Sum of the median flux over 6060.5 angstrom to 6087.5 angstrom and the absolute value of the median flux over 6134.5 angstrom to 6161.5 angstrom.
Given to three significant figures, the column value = 50.8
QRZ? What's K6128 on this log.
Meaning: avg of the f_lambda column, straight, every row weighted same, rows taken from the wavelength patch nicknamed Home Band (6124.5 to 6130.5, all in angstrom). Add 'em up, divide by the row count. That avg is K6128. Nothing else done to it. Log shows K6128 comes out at 23.5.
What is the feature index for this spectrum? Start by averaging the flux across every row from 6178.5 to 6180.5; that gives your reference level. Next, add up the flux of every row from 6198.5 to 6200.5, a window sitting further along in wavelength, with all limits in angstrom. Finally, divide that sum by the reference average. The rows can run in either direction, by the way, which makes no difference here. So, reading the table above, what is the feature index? 1.90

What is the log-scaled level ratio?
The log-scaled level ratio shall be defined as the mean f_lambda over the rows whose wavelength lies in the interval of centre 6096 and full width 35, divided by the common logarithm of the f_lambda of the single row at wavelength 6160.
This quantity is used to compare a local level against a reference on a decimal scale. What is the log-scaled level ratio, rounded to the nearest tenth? 17.6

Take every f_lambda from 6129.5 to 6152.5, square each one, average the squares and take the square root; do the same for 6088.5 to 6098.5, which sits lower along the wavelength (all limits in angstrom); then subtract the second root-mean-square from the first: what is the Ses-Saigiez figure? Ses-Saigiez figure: 0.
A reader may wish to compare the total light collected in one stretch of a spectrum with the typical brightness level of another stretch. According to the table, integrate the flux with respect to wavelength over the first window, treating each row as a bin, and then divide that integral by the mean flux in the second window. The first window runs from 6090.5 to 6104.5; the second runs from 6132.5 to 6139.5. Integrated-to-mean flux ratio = 14.0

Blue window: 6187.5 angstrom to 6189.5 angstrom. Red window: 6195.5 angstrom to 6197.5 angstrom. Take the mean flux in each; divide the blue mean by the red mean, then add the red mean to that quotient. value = 25.6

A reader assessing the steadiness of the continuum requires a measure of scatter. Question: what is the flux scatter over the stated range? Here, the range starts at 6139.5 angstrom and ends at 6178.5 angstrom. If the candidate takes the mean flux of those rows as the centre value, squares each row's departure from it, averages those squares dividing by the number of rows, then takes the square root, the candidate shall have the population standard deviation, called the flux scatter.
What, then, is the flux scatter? 1.4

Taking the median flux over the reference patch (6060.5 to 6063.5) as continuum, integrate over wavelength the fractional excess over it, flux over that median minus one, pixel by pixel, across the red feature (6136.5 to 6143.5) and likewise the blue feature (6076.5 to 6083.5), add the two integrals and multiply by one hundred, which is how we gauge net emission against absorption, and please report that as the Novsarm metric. 131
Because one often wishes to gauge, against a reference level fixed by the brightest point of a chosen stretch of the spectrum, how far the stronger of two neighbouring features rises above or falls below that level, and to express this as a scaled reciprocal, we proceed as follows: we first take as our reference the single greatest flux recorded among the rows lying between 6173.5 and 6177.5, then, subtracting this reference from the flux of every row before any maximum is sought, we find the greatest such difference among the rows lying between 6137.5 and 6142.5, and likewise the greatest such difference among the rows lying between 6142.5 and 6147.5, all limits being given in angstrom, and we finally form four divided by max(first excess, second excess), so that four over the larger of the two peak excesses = 4.8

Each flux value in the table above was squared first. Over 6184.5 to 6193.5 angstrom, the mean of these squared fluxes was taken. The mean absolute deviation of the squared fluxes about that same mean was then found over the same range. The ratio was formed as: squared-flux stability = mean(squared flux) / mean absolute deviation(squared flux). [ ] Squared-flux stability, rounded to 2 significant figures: 18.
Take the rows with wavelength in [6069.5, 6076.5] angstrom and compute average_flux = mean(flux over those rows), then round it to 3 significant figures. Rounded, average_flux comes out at 24.0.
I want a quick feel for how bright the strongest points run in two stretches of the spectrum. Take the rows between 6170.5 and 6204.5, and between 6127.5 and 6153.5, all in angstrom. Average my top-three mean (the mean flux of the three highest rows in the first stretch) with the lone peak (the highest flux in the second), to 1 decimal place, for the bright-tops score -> 26.8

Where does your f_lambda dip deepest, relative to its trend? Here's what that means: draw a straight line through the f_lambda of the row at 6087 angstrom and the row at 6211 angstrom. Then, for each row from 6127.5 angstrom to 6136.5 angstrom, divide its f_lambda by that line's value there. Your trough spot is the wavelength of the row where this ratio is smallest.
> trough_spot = 6128 angstrom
